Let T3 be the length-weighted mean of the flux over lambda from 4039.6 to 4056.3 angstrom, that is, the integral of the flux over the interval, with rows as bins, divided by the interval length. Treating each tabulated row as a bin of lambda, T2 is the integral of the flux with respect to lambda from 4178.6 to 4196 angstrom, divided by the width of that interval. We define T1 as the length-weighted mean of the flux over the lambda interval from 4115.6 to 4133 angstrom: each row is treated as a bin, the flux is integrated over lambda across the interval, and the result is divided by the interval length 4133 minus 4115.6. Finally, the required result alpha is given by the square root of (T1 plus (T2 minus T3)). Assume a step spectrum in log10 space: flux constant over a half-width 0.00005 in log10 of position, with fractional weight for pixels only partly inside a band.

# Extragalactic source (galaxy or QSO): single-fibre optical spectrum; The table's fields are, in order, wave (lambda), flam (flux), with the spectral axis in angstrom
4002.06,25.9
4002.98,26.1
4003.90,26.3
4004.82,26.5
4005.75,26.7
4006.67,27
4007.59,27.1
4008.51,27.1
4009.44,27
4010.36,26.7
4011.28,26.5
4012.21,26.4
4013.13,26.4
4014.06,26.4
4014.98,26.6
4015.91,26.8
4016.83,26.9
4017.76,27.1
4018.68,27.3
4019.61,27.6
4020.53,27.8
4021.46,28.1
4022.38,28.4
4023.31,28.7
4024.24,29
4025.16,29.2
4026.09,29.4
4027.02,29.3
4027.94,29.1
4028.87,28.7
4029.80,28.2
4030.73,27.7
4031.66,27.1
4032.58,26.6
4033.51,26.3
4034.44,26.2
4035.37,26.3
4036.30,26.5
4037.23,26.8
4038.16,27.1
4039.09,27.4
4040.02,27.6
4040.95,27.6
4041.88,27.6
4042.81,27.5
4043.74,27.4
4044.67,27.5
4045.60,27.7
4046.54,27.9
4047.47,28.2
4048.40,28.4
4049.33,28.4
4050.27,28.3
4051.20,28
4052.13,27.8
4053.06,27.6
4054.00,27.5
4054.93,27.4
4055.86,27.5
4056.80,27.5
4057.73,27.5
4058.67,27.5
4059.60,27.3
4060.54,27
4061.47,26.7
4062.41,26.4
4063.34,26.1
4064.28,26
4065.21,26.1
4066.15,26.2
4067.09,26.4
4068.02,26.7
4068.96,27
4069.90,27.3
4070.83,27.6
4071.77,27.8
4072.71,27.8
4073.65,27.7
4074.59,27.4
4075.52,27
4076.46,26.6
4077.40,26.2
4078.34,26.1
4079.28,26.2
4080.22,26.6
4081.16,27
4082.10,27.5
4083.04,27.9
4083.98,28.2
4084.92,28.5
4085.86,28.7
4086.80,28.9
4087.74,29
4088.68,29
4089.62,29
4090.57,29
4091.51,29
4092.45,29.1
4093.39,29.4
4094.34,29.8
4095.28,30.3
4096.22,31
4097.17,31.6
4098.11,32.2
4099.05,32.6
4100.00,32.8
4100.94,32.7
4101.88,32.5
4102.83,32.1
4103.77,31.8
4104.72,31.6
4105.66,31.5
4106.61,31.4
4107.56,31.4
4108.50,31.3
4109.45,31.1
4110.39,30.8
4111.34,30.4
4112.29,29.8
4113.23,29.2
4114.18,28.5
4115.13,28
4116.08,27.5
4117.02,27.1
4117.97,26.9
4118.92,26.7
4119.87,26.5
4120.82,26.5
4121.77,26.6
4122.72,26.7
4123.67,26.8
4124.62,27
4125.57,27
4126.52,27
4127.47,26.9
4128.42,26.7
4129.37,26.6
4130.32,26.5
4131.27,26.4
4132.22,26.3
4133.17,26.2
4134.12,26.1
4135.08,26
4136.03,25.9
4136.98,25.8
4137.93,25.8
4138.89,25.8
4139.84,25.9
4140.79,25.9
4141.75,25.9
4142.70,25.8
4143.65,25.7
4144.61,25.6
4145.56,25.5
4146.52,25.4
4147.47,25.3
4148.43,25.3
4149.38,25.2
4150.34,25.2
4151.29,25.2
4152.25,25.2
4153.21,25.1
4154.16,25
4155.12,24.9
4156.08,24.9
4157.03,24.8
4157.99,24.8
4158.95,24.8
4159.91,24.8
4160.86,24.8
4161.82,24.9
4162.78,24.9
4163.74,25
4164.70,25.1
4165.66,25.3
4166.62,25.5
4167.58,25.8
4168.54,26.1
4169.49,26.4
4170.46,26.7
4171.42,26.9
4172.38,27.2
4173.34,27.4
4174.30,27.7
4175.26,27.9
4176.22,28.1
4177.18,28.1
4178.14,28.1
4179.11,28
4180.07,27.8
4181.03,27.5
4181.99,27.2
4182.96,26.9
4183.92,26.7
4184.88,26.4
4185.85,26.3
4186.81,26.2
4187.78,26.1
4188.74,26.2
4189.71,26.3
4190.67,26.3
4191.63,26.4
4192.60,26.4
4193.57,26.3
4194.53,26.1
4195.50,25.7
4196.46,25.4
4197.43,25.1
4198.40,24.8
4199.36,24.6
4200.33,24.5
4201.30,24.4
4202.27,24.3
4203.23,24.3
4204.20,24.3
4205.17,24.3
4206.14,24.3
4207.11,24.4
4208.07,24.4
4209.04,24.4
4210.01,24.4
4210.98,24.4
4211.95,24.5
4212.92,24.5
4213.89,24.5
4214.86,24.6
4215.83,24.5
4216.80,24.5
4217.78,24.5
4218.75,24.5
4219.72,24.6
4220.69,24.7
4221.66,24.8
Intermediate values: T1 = 26.8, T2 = 26.6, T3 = 27.8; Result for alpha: 5.06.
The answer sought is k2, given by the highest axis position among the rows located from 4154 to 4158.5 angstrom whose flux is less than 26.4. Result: 4157.99 angstrom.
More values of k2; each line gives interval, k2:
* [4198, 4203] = 4202.27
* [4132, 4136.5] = 4136.03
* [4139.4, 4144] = 4143.65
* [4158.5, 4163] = 4162.78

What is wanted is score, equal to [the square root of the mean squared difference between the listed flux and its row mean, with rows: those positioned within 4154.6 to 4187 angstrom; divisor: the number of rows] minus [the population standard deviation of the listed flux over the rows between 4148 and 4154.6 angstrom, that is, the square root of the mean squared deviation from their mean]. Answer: 1.1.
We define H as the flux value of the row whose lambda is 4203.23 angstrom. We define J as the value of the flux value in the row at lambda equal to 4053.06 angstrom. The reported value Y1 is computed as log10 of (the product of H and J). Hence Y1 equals 2.83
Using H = 24.3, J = 27.6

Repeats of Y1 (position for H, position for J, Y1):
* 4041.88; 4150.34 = 2.84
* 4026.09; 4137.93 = 2.88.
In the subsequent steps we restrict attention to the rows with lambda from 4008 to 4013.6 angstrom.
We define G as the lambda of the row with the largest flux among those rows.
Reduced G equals 4008.51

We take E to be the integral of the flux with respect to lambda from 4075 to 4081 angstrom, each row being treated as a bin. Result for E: 159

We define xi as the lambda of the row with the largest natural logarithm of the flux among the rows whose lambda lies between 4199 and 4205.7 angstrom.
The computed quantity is 4199.36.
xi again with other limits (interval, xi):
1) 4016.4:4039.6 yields 4026.09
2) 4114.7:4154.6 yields 4115.13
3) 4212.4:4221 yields 4220.69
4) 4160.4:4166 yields 4165.66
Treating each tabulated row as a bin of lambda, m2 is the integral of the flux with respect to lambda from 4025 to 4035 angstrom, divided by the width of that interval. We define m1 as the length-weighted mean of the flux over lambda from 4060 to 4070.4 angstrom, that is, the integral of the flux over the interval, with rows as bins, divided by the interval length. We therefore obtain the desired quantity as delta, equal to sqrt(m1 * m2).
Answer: 27.2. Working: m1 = 26.6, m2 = 27.9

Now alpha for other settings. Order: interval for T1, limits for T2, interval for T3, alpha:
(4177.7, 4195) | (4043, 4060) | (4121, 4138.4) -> 5.29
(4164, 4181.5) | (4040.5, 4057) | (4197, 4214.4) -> 5.50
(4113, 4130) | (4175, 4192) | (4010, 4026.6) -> 5.16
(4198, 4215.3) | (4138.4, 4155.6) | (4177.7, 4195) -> 4.81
